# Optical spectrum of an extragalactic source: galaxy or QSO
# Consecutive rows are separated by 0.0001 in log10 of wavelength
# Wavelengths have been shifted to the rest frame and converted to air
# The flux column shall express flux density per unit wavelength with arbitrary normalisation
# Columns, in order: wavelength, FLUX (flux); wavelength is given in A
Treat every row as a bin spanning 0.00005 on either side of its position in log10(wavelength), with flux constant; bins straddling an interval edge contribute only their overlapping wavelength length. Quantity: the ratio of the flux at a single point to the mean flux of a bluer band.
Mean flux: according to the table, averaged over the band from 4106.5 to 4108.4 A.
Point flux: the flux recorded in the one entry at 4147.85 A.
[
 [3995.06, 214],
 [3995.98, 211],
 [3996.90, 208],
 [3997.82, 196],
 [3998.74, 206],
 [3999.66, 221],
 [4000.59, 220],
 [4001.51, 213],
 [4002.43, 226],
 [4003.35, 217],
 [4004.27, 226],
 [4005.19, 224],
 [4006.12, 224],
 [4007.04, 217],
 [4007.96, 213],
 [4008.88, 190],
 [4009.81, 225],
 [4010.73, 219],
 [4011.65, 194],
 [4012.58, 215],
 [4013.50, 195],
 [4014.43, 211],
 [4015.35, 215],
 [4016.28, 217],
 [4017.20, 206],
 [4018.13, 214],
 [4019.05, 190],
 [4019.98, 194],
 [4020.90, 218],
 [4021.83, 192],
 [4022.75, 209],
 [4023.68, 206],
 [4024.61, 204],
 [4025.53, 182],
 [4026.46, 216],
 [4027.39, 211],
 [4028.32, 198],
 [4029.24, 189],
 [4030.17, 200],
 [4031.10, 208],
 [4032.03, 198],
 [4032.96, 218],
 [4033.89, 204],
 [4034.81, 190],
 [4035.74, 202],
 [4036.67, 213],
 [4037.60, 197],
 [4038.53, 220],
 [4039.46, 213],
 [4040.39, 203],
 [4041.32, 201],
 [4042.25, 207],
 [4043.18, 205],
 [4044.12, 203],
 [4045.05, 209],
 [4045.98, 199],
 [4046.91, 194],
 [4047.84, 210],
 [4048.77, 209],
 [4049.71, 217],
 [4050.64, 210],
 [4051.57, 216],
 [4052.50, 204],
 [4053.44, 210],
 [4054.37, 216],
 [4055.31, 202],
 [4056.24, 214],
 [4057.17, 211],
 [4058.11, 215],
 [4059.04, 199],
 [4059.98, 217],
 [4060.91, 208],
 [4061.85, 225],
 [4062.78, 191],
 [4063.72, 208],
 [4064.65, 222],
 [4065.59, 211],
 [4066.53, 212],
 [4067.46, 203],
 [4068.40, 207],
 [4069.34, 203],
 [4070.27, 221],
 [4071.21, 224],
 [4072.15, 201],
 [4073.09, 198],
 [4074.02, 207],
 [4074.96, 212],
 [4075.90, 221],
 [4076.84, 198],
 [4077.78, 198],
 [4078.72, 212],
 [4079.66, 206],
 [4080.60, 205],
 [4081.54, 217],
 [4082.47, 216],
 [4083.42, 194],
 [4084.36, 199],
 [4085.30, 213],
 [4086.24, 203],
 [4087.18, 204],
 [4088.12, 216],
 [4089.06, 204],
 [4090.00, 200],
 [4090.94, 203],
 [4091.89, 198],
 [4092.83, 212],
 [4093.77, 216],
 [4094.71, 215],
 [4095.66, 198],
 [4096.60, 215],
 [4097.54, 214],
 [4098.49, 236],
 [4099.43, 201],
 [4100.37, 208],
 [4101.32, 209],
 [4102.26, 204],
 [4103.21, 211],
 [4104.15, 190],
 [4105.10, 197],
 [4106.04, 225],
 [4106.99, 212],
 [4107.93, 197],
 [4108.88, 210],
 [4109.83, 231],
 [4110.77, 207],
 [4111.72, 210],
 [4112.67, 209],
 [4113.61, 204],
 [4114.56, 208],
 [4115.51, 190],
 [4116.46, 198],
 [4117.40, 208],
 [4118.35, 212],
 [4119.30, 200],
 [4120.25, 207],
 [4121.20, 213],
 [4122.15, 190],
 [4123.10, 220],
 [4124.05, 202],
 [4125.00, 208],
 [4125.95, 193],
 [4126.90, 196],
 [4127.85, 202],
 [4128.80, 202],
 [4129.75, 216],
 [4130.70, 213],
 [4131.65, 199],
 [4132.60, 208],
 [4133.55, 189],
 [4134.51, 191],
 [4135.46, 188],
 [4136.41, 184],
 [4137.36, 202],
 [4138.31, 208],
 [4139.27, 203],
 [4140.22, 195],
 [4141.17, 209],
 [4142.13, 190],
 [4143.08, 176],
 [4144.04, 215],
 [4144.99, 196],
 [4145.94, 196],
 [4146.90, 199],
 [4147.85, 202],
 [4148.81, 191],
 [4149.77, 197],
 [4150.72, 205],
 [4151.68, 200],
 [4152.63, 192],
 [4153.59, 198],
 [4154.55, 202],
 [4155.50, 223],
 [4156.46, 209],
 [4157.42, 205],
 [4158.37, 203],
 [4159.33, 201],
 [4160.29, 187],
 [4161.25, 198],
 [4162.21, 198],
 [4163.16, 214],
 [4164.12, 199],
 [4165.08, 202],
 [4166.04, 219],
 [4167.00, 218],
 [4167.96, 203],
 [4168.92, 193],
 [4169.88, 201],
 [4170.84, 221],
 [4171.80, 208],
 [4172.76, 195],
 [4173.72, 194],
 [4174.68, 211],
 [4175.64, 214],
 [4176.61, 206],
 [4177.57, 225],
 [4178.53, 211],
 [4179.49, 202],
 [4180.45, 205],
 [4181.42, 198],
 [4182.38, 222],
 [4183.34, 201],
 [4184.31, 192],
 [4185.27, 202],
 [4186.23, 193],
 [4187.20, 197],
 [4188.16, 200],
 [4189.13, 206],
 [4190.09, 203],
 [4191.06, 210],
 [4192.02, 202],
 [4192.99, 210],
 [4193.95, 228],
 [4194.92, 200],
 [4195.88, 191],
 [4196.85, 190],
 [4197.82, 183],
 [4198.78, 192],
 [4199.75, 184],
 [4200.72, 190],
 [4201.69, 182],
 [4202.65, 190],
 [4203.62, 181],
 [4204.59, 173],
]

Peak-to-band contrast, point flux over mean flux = 0.99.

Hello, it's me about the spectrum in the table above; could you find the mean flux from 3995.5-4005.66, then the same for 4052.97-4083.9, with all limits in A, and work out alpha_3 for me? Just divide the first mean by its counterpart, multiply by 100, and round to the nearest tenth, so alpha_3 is 102.9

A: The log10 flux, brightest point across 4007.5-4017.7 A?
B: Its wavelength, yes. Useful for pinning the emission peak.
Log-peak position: 4009.81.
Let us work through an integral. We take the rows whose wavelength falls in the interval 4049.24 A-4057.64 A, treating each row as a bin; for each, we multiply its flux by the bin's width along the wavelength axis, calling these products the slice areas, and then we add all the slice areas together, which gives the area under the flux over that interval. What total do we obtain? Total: 1773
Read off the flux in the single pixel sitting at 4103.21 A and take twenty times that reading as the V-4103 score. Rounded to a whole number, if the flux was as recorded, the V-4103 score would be 4220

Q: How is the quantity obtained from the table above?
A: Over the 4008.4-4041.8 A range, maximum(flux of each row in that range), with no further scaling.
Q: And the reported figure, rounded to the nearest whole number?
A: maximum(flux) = 225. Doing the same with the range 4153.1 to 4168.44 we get 223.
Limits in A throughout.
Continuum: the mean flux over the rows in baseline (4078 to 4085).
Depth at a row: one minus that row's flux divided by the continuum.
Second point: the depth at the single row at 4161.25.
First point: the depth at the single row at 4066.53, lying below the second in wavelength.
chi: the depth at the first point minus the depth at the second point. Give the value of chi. -0.068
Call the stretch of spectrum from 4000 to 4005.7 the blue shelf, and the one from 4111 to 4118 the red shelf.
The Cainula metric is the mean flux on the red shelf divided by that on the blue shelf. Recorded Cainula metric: 0.92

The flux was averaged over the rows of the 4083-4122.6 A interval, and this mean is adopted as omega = 207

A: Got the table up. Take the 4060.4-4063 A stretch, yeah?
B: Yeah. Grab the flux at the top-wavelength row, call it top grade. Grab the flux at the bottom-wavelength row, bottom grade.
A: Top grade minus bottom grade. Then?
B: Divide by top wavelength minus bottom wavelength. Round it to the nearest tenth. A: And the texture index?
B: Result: -9.1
